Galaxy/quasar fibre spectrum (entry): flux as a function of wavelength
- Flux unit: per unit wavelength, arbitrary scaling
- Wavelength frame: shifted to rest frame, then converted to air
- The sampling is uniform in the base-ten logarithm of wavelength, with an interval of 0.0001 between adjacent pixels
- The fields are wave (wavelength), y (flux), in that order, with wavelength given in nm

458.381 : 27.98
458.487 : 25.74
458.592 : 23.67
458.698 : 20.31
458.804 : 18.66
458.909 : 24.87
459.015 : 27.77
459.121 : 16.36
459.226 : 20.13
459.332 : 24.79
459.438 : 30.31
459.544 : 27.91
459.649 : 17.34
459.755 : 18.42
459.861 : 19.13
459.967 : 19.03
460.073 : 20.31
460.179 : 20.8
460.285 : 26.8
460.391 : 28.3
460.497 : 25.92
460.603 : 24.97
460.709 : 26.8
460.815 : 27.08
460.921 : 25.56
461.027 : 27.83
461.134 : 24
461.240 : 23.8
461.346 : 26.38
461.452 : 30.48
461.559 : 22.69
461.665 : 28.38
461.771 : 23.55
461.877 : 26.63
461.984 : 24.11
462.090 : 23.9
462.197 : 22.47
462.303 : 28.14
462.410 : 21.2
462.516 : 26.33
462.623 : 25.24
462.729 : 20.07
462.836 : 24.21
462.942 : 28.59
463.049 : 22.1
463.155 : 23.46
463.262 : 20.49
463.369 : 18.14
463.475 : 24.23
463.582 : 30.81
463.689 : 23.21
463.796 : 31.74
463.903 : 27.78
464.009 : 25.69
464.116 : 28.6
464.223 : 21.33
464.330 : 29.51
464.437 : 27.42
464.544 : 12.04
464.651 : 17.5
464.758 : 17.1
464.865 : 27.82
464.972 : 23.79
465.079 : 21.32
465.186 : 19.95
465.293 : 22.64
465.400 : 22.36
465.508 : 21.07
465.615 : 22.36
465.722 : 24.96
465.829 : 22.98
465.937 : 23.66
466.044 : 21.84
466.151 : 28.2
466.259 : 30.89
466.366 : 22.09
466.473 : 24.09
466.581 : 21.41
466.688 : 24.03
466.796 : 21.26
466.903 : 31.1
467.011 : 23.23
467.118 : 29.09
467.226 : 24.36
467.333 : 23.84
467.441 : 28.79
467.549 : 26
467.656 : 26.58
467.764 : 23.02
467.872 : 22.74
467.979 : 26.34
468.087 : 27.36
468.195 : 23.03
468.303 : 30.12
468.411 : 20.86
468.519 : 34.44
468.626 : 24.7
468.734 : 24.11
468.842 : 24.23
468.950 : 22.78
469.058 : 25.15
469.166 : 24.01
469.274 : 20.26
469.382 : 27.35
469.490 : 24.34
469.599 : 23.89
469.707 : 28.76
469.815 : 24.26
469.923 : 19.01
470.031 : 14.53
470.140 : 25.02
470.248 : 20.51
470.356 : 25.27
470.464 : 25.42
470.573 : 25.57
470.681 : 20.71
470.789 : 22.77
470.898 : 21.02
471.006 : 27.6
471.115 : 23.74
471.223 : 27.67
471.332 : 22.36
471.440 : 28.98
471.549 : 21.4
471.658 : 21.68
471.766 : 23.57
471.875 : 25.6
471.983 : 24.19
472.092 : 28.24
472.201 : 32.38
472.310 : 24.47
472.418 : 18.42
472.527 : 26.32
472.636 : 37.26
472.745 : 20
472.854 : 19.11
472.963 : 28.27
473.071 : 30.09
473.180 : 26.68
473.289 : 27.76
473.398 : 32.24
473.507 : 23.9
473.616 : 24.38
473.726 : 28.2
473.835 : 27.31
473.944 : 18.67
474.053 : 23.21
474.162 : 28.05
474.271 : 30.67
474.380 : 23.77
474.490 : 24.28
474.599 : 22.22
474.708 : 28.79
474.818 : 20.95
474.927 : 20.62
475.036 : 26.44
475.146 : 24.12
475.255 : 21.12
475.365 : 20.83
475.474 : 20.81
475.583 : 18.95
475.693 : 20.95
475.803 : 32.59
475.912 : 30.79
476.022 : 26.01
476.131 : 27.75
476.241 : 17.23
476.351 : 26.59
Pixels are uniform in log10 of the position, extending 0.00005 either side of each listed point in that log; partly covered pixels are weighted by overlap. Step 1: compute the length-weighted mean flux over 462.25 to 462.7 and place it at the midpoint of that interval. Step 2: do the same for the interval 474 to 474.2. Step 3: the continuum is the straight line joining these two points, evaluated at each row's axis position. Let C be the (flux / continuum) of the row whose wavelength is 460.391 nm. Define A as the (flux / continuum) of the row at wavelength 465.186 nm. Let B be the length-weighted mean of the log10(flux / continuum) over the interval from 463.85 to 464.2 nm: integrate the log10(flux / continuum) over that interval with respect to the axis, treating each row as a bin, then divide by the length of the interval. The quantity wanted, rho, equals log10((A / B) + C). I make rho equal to 1.5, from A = 0.80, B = 0.029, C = 1.14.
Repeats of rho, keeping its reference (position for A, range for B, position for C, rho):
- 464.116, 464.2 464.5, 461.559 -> 2.0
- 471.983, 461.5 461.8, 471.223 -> 3.5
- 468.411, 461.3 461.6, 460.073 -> 1.5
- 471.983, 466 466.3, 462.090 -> 1.6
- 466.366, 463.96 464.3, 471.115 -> 2.3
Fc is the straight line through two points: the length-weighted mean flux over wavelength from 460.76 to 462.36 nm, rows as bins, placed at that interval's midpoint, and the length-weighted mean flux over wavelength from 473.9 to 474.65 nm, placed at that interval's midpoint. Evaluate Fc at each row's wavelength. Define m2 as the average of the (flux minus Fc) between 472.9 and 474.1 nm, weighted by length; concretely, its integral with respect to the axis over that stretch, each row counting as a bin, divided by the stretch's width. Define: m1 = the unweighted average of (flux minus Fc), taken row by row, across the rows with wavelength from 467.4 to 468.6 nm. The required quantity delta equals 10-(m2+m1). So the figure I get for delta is 7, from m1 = 1.2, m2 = 1.8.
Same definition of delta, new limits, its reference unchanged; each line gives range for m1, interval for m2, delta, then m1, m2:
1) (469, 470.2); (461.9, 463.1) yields 13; -1.6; -1.3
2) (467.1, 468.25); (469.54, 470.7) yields 11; 0.5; -1.8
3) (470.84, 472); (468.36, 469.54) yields 11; -0.4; -0.2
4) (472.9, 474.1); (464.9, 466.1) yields 11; 1.9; -2.8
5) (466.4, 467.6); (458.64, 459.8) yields 13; 0.0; -3.4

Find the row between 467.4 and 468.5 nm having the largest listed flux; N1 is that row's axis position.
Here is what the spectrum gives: 468.303 nm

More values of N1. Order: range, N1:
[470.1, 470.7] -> 470.573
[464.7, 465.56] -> 464.865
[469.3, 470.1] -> 469.707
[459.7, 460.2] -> 460.179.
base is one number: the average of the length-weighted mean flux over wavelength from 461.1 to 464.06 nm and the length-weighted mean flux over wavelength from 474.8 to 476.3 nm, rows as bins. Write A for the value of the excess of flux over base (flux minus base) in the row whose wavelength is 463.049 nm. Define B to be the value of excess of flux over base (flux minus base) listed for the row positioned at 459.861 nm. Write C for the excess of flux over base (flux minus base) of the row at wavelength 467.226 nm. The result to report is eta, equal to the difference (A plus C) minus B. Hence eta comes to 3.1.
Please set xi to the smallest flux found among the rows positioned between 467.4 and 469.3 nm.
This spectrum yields 20.26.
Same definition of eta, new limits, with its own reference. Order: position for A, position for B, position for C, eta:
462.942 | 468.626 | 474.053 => 2.8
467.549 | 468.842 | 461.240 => 1.3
